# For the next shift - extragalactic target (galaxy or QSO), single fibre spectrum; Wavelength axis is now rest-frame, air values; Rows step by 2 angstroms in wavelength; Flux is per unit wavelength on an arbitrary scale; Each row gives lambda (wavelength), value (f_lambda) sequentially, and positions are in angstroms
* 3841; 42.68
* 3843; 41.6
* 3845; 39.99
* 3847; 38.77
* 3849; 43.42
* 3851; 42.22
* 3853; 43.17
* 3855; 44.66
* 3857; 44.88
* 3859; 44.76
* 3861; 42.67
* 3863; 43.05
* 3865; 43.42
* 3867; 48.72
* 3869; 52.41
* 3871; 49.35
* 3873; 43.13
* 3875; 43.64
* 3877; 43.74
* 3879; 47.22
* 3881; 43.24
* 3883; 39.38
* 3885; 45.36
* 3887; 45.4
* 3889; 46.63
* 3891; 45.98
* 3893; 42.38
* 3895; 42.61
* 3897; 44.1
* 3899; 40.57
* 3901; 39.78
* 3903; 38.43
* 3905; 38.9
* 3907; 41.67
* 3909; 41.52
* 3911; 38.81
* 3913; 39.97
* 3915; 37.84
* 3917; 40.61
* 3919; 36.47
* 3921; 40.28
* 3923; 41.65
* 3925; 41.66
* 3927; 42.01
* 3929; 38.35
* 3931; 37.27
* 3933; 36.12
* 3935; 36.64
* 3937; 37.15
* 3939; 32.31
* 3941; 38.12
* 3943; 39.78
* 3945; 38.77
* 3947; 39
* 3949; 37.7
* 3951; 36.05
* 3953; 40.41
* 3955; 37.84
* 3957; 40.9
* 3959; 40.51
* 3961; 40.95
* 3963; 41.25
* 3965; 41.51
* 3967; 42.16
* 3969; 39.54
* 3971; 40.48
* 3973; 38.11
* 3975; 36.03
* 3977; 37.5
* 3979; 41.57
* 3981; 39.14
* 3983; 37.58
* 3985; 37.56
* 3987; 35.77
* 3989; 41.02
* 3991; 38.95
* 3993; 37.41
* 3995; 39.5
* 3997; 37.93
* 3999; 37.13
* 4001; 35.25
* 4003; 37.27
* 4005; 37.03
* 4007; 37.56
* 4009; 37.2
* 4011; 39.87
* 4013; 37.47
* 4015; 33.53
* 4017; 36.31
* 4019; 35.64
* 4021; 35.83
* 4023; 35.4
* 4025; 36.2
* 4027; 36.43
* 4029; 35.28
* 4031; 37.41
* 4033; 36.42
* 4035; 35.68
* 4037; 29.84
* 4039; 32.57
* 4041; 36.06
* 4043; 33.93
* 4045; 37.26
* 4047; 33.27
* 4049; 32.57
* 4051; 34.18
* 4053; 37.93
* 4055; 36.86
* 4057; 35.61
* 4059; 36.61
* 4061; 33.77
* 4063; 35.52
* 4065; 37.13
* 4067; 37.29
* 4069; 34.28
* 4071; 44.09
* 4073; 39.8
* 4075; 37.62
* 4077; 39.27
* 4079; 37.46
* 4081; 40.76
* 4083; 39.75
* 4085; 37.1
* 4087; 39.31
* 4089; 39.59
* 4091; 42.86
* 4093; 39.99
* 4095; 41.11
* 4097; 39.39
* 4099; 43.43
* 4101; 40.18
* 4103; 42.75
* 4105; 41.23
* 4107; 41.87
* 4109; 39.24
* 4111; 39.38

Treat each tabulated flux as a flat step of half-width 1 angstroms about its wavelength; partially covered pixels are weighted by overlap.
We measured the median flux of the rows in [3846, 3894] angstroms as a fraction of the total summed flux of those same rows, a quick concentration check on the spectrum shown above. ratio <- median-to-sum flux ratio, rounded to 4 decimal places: 0.0409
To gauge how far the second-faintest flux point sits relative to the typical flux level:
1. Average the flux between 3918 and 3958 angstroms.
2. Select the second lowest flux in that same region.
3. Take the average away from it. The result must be -2.37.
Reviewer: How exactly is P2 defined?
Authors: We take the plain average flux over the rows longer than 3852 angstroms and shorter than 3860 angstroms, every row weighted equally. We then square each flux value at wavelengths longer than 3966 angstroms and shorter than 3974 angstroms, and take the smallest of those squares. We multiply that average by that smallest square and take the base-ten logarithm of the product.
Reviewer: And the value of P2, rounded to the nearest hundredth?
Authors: 4.81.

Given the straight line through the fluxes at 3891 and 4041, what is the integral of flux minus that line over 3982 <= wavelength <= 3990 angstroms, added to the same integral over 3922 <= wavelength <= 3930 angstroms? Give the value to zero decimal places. -36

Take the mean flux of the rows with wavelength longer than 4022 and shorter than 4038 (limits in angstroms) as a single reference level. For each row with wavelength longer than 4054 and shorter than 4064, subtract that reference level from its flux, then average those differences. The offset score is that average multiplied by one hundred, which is 34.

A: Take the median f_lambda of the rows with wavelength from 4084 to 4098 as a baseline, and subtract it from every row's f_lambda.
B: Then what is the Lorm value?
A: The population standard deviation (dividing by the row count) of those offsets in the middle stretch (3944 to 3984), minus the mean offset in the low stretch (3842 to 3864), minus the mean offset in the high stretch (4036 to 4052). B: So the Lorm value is 4.6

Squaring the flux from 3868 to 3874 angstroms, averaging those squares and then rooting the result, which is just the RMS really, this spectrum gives 48.5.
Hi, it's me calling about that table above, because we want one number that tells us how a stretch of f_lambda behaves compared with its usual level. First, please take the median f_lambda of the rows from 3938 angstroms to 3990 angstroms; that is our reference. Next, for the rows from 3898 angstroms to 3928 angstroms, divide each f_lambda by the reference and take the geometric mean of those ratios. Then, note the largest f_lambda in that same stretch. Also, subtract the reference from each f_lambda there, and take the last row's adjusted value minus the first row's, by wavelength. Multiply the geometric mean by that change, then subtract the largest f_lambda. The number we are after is -41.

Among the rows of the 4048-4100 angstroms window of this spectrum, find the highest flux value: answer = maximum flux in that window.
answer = 44.09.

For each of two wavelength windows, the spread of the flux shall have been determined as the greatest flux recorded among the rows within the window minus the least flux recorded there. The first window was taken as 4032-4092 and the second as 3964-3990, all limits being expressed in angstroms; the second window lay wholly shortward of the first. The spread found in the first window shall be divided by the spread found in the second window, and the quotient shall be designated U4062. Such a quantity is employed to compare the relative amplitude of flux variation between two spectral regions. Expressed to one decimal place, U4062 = 2.2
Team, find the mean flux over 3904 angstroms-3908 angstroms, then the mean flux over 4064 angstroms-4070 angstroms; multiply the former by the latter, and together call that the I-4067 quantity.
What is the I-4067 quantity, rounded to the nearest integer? 1460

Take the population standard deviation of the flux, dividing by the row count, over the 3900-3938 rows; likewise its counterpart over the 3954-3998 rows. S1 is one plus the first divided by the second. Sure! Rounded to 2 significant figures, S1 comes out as 2.0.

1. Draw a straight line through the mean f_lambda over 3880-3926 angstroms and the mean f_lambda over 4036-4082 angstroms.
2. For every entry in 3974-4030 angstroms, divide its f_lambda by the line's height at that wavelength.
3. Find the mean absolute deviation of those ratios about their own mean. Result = 0.030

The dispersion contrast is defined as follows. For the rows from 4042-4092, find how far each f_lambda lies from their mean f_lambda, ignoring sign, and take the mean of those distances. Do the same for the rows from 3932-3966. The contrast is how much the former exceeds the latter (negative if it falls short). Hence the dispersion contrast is 0.29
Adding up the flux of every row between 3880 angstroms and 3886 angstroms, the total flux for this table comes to 128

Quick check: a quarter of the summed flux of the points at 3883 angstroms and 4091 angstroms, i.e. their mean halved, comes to 20.6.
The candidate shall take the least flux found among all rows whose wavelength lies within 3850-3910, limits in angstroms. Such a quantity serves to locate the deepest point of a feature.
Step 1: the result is 38.43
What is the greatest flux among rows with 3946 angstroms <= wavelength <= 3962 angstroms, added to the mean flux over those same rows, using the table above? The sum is 80.1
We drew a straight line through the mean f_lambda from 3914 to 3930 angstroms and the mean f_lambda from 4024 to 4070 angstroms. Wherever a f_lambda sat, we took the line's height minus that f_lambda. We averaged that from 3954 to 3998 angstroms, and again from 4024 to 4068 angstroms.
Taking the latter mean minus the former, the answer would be 1.3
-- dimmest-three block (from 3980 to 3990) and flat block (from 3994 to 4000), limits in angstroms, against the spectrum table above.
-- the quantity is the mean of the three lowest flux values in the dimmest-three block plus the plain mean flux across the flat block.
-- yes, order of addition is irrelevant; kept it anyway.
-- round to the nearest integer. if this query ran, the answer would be 75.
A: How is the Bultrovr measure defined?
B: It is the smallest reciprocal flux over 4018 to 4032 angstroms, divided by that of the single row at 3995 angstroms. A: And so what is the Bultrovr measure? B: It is 1.06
